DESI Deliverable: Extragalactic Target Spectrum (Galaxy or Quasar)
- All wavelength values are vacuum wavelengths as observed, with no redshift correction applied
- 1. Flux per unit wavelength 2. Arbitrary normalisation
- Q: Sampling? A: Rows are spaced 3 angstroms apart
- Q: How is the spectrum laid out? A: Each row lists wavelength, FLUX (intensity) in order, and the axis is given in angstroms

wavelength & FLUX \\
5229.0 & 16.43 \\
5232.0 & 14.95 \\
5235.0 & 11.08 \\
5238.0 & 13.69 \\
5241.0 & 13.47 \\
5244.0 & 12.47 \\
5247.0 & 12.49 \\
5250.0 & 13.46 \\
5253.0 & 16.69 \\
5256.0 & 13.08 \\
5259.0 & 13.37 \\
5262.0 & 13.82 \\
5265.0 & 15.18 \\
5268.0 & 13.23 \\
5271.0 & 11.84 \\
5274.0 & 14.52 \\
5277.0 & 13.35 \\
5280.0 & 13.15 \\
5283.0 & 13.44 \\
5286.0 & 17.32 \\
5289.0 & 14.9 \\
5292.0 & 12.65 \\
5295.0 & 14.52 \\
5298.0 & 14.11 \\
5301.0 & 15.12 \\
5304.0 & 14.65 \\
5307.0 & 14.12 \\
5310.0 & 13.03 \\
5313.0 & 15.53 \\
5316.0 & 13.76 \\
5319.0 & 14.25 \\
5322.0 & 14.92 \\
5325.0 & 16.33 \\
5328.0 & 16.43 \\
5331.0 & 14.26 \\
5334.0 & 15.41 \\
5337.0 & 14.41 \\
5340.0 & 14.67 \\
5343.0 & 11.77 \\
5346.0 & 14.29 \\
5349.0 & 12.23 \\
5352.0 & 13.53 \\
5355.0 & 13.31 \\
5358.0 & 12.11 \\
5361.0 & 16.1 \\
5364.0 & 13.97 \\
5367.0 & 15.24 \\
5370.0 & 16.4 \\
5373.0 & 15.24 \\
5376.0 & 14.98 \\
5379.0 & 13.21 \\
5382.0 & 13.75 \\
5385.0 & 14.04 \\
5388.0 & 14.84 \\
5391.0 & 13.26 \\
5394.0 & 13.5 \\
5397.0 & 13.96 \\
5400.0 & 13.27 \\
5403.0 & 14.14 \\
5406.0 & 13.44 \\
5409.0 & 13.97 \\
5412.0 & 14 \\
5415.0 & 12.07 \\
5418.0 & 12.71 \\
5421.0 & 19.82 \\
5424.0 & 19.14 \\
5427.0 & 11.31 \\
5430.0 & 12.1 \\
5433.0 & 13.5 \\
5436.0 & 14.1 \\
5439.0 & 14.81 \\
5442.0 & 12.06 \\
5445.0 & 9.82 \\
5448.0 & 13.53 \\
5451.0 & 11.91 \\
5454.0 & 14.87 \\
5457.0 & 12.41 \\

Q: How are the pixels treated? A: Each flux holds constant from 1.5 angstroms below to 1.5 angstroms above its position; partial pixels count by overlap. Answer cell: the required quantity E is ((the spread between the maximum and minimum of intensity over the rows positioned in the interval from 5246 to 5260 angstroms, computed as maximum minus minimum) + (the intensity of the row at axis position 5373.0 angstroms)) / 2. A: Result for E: 9.7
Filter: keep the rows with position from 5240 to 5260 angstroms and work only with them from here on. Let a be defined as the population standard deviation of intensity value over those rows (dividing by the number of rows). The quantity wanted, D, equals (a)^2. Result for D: 1.77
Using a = 1.33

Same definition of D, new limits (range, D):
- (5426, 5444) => 1.55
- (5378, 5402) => 0.27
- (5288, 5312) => 0.67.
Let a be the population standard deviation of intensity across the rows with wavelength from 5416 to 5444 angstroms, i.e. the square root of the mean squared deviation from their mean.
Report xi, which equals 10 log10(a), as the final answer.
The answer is 5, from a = 2.9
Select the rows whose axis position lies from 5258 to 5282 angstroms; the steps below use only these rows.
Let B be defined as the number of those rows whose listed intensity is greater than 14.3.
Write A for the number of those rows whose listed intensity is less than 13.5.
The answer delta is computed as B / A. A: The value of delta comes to 0.4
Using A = 5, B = 2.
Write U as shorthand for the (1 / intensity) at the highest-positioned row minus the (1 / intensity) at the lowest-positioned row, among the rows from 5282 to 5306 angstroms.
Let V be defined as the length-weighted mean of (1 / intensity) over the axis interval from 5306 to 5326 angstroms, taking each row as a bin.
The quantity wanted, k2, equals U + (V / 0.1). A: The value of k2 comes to 0.69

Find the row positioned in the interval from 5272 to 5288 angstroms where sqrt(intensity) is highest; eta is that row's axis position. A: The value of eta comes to 5286.0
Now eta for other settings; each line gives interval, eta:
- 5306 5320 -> 5313.0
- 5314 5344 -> 5328.0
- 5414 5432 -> 5421.0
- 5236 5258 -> 5253.0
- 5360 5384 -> 5370.0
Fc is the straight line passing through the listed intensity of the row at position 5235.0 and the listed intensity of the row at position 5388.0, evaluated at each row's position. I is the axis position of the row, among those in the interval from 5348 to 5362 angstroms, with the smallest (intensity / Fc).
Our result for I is 5358.0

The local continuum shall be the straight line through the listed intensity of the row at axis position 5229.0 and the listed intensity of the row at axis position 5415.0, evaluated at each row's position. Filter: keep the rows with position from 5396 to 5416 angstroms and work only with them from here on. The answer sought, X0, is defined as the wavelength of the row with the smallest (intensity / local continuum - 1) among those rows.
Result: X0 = 5415.0 angstroms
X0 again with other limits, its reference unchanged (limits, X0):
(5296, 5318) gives 5310.0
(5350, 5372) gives 5358.0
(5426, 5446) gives 5445.0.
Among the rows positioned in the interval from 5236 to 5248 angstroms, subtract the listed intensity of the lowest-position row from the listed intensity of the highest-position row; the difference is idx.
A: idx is -1.2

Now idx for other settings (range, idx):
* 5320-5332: -0.7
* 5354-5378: 1.7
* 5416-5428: -1.4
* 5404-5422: 6.4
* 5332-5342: -0.7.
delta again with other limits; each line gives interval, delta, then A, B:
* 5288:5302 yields 3.0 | 1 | 3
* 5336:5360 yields 0.5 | 4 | 2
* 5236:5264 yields 0.2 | 6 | 1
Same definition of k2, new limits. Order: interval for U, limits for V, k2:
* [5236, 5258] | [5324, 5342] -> 0.67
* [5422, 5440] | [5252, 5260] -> 0.72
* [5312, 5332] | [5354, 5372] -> 0.70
